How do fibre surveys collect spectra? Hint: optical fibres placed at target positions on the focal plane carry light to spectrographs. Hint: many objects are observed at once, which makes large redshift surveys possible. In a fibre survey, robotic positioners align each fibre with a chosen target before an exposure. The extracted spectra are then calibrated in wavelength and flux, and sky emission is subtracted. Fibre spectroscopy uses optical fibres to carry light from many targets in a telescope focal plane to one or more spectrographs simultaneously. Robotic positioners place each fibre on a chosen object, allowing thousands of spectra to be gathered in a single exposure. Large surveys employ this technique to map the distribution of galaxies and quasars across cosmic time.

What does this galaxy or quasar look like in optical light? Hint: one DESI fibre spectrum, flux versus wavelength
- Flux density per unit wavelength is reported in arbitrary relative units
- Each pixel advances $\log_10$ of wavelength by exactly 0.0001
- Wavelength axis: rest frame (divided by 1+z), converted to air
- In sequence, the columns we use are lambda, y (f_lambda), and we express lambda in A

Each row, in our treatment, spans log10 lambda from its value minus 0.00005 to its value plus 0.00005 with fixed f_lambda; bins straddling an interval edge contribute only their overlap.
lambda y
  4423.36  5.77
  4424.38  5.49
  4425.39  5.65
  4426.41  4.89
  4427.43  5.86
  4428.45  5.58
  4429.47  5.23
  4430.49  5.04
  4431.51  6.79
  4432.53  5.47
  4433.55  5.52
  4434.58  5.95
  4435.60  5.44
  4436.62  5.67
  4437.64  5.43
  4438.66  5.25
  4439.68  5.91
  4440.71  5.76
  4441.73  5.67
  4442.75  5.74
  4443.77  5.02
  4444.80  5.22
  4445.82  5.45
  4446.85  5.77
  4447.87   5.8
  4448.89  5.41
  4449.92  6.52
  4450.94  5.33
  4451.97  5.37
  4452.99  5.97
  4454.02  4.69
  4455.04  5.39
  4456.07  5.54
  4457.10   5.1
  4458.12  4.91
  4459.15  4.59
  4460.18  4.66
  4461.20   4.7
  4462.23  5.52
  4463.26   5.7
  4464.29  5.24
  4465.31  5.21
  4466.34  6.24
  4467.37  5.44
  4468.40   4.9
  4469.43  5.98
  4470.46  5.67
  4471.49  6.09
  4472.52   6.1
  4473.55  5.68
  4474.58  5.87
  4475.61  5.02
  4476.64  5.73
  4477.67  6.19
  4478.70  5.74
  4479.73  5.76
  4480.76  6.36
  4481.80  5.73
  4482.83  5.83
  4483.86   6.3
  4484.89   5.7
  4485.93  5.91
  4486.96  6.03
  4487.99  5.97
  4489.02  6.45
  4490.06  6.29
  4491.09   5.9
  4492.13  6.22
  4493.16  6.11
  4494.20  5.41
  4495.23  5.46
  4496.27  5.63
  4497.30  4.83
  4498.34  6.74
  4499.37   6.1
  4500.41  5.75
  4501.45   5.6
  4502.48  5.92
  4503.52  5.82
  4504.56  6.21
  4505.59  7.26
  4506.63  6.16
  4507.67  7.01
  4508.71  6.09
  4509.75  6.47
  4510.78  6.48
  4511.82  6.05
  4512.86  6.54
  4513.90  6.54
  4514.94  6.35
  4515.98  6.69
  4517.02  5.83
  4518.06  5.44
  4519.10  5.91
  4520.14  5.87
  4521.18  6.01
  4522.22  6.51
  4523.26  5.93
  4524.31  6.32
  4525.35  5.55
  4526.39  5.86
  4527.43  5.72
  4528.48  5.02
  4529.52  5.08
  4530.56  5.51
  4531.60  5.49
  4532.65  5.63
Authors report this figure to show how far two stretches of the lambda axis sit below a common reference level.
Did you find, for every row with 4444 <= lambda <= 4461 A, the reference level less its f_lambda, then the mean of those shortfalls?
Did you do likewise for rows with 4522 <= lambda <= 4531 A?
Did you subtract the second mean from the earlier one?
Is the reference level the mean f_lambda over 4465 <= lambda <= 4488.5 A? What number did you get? 0.4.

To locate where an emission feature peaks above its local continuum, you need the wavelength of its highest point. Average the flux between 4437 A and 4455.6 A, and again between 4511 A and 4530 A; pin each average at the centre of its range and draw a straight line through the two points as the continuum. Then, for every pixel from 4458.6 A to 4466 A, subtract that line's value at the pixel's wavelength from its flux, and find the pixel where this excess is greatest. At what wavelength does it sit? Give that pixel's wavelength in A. 4463.26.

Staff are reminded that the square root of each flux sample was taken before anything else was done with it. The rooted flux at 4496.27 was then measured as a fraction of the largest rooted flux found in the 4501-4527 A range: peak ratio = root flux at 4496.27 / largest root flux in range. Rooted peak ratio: 0.88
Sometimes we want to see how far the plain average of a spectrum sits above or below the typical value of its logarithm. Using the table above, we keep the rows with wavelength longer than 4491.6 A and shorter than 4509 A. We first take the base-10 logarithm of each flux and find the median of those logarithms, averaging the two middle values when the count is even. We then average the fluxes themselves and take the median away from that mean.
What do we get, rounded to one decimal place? 5.2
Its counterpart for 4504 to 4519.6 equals 5.5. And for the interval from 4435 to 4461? 4.7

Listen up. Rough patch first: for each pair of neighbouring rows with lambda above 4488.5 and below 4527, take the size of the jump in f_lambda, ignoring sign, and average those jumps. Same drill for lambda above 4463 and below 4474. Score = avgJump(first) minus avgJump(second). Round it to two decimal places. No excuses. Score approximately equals -0.04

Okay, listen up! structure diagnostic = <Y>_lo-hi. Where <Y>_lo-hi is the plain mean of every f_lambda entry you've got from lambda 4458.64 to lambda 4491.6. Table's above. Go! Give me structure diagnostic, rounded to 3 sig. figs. 5.70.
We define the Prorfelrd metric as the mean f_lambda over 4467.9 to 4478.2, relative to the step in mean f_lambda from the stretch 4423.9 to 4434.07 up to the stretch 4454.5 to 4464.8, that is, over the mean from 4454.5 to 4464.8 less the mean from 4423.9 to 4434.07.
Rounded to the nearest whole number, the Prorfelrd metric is -14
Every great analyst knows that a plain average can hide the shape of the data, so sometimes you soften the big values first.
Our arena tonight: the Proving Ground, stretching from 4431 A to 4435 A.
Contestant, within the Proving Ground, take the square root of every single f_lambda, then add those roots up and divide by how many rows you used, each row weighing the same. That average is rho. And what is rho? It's 2.43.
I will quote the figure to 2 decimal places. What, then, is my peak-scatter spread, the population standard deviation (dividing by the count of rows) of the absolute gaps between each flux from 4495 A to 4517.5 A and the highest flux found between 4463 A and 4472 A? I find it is 0.33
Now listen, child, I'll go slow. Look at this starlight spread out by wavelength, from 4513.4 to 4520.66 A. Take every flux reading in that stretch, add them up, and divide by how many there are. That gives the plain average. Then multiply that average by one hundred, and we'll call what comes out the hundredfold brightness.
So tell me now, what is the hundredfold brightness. 609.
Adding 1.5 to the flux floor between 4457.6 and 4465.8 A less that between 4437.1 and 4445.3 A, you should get 1.1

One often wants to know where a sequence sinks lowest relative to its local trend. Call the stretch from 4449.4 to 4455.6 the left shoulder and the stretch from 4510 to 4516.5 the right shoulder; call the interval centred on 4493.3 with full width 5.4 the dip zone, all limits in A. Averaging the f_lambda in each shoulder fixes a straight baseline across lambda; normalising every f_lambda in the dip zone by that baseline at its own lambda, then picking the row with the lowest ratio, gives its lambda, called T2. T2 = 4494.20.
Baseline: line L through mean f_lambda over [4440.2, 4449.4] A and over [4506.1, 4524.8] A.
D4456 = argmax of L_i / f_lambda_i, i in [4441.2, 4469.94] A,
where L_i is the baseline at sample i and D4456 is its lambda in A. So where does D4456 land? 4459.15 A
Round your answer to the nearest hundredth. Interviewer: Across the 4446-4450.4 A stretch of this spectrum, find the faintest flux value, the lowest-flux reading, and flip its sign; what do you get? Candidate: -5.41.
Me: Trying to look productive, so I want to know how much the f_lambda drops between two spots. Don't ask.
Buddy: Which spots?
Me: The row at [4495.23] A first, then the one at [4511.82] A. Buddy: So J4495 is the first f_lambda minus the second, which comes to -0.59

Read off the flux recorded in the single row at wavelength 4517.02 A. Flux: 5.83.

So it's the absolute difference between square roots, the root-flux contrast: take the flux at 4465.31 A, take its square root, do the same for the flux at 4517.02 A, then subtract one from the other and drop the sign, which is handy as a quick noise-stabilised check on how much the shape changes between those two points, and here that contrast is 0.13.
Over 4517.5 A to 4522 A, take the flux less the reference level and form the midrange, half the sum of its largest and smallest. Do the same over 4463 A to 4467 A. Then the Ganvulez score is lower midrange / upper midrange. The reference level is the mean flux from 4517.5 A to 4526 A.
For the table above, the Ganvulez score 1.0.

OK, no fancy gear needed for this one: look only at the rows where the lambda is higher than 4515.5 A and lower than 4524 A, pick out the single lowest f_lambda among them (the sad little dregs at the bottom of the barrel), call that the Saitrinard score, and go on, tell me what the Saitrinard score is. 5.44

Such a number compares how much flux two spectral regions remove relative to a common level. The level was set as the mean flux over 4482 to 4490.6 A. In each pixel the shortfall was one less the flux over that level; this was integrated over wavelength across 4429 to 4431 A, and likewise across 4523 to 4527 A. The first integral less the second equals 0.2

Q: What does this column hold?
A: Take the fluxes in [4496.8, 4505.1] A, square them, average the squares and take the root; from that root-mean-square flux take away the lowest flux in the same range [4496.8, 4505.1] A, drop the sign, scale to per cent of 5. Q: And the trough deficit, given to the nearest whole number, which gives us 21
